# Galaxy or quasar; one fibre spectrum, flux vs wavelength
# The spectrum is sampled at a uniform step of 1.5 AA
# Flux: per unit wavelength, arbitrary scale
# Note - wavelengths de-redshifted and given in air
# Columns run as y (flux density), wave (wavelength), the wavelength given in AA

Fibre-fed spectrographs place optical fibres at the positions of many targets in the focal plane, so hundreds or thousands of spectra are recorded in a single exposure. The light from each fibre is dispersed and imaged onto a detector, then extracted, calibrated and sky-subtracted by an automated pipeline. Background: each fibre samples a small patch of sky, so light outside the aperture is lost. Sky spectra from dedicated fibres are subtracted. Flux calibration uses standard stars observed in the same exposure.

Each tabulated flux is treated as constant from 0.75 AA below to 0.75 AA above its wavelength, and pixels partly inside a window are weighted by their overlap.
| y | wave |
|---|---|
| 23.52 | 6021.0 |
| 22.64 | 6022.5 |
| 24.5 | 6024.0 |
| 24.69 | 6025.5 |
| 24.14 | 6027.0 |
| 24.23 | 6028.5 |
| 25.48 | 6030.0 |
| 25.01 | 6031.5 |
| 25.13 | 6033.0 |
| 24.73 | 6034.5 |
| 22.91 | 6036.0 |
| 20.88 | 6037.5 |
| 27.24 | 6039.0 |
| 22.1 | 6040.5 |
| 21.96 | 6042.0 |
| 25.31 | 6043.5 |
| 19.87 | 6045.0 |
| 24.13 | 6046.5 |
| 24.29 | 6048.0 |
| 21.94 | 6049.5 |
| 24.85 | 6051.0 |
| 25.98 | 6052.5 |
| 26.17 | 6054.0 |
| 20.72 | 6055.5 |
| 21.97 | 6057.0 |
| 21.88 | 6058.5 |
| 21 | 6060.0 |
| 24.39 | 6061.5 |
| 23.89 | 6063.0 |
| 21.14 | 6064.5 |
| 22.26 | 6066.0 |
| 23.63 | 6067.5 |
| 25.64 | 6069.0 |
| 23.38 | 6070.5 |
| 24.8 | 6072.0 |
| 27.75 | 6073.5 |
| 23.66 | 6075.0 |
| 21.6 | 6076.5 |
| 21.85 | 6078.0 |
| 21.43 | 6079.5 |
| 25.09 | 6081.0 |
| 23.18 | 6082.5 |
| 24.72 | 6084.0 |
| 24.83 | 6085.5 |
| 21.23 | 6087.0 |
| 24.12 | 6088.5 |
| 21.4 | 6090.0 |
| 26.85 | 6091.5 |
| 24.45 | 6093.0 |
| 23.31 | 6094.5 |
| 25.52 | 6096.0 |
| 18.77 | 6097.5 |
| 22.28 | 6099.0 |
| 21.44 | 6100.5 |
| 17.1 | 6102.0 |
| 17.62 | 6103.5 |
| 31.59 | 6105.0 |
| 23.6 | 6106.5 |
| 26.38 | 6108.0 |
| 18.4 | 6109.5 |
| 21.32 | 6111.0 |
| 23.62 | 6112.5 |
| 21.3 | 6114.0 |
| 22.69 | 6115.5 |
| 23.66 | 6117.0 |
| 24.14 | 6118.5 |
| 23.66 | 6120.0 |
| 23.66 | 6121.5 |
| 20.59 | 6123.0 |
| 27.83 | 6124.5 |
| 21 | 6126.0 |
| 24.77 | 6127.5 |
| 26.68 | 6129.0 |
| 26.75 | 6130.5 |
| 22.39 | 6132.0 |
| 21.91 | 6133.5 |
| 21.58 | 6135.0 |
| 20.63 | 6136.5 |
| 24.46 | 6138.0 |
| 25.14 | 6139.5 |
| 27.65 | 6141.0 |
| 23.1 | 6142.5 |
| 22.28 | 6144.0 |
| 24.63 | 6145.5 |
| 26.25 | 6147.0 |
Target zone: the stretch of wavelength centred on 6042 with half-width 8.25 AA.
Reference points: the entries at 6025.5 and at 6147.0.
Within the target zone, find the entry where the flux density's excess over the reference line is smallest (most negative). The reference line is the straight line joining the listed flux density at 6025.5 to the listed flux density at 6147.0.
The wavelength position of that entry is 6045.0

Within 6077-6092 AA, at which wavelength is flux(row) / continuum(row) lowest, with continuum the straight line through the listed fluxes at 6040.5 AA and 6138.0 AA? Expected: 6087.0 AA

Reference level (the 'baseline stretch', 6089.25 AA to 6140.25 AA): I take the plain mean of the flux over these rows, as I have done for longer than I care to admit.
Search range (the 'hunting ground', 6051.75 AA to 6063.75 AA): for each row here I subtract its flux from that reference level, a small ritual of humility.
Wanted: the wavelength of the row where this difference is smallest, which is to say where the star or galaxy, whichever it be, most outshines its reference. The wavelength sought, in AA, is 6054.0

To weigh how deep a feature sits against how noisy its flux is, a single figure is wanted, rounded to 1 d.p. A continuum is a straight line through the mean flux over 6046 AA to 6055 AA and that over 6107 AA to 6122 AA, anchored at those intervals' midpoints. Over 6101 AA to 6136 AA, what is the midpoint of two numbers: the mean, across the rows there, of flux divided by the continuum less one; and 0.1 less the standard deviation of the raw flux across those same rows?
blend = -1.6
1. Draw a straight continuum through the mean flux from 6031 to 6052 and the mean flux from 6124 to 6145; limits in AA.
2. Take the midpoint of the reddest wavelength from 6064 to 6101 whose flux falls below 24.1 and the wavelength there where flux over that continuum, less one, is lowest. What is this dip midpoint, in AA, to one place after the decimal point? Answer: 6099.0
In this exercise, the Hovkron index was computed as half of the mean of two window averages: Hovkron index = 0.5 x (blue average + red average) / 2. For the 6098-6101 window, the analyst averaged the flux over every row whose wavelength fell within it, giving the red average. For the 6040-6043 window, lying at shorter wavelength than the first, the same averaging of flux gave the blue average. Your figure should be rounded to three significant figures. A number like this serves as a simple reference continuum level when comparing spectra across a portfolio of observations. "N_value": 11.0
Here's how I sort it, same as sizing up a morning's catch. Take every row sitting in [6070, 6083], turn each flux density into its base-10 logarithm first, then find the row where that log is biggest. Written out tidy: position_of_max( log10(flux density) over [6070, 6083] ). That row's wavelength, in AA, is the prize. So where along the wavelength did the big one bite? 6073.5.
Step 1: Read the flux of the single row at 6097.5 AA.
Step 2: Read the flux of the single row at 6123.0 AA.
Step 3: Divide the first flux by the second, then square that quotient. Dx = 0.83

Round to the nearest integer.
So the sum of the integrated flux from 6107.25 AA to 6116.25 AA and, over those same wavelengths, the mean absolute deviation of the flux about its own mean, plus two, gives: 205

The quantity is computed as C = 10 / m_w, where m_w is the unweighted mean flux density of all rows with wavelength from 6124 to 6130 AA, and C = 0.40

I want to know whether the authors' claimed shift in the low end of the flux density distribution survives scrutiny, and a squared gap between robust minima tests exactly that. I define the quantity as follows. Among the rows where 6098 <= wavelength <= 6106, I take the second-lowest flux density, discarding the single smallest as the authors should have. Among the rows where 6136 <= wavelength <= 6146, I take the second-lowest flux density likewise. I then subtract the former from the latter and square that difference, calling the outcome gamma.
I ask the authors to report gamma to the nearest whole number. 22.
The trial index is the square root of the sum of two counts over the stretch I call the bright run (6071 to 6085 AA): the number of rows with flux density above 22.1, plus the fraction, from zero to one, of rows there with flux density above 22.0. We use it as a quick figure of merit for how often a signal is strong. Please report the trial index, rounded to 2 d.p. 2.58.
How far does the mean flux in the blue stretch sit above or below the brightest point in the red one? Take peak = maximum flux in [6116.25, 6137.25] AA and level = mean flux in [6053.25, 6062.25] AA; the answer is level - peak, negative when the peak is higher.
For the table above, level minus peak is -5.1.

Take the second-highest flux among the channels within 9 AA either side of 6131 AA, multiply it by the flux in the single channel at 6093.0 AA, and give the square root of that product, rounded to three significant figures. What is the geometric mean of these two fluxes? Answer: 25.6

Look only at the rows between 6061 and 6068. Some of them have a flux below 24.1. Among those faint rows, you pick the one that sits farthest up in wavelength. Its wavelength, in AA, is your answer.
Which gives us 6067.5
